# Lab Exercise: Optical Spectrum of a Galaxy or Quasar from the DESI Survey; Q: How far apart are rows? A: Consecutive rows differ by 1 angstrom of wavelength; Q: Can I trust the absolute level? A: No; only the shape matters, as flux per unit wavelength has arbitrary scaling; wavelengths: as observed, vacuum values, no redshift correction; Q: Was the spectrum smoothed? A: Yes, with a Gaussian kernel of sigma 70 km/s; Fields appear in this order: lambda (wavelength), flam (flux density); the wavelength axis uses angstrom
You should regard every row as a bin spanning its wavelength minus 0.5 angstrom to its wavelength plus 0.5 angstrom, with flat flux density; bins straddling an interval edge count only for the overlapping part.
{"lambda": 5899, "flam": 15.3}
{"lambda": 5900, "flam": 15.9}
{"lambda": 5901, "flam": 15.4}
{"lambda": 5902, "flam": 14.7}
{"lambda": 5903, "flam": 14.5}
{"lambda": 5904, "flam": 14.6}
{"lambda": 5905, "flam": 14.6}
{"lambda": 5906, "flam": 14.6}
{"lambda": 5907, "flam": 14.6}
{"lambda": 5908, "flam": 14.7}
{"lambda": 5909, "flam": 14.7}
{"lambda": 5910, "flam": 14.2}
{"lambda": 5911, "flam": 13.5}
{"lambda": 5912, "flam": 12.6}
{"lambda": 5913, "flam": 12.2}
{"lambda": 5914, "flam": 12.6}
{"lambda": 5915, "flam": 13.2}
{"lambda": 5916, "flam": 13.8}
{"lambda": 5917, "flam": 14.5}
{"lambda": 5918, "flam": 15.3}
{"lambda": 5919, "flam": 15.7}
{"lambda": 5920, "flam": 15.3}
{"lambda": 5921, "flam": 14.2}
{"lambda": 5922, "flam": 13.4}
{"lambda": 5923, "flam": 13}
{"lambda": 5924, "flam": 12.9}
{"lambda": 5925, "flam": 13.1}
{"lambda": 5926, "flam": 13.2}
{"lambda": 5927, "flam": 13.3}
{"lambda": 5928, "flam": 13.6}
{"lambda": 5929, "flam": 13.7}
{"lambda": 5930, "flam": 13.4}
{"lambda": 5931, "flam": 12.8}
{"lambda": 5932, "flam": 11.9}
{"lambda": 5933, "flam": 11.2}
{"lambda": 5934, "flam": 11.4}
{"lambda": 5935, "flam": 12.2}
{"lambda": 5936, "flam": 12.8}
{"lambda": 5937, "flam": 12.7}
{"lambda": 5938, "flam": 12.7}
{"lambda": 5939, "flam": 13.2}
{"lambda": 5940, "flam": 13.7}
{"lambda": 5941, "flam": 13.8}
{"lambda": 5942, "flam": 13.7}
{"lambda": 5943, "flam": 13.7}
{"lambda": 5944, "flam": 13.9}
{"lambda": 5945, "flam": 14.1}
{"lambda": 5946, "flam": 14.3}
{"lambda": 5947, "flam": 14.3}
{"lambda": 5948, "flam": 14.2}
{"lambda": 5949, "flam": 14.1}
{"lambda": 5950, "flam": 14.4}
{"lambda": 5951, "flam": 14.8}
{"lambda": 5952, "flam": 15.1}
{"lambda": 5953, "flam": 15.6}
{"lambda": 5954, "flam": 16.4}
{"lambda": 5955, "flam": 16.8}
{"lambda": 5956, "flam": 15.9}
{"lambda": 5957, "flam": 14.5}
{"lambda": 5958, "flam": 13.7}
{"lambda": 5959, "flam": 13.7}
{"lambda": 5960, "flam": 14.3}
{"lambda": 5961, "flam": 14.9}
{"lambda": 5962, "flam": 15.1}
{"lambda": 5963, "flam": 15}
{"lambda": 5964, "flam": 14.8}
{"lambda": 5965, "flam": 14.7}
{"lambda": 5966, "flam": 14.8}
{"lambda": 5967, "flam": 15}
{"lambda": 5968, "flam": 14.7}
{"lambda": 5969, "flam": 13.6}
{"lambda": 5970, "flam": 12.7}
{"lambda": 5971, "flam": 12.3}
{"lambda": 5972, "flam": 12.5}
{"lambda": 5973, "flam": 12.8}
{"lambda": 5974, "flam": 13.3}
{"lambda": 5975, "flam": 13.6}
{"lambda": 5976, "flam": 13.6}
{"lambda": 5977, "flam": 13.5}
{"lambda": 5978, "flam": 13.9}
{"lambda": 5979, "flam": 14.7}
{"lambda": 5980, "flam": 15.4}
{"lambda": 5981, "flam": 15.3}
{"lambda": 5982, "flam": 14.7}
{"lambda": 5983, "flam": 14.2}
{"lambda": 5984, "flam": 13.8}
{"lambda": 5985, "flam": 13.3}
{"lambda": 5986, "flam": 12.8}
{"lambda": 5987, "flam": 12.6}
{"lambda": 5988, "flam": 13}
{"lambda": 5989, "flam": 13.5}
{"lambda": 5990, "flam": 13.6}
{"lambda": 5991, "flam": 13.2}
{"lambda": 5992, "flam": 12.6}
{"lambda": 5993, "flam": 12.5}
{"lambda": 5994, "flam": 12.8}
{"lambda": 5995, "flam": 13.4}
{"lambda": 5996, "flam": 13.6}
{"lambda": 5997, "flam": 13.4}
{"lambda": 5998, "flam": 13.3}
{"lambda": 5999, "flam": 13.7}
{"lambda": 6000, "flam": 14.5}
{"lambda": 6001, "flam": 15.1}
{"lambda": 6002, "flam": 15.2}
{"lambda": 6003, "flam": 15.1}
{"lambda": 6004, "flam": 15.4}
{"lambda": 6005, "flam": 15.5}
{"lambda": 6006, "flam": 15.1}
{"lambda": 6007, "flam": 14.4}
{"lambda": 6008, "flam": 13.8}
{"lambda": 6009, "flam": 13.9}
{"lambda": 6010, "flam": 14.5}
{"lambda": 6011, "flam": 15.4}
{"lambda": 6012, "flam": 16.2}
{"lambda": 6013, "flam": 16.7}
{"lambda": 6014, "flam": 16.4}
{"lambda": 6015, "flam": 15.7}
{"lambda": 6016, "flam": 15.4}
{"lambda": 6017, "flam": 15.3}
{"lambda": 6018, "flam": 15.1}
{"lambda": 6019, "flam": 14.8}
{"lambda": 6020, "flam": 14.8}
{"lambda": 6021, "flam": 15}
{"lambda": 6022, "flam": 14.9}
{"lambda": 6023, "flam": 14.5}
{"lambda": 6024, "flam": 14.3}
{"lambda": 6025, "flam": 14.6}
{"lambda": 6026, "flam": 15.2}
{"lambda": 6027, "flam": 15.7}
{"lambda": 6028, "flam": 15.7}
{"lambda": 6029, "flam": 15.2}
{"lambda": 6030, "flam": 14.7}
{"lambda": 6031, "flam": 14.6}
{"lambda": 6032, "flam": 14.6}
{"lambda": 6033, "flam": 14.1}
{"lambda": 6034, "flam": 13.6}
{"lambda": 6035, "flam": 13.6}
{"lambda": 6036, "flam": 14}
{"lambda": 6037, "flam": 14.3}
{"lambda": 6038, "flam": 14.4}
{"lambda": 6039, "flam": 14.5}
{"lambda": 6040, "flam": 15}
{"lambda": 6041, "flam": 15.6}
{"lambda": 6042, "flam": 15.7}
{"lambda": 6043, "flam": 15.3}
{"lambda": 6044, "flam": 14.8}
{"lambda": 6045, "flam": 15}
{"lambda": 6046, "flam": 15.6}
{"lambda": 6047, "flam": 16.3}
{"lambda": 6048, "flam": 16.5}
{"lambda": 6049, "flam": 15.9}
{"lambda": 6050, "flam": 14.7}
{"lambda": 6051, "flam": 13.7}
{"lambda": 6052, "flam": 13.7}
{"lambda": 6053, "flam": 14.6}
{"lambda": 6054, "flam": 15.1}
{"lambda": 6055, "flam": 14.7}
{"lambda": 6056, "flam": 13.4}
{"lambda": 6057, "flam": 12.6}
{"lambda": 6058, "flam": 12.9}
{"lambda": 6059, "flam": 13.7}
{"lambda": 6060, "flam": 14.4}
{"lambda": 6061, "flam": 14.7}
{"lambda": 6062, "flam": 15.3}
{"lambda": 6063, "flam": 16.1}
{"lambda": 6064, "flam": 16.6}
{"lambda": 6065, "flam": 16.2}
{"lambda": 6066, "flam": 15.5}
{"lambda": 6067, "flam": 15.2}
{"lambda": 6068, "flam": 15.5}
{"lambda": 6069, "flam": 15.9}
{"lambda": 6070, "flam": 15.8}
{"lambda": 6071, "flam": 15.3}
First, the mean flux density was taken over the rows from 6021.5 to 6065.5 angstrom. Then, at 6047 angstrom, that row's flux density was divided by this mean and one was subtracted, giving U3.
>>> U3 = 0.10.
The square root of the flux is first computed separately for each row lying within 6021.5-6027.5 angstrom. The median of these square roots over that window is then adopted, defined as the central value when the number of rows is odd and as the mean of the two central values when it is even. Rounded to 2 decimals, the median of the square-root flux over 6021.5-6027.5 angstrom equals 3.84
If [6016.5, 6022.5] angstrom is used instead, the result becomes 3.87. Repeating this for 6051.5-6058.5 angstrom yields 3.70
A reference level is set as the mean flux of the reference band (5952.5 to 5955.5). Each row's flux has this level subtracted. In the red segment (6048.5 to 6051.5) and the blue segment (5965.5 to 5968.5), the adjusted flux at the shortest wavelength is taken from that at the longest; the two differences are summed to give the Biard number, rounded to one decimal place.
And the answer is -2.3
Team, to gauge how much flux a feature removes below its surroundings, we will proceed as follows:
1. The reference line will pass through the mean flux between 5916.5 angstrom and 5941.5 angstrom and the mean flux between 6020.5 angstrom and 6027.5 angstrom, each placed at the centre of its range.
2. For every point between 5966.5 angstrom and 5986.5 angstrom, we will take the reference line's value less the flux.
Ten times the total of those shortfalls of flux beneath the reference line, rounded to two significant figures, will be 64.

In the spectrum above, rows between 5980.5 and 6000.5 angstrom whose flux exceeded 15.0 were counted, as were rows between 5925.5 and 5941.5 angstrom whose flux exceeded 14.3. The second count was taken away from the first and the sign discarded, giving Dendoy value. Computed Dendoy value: 1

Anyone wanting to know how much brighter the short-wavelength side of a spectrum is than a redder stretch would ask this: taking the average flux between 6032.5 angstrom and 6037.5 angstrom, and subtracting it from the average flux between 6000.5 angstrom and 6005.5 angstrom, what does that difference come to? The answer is 1.3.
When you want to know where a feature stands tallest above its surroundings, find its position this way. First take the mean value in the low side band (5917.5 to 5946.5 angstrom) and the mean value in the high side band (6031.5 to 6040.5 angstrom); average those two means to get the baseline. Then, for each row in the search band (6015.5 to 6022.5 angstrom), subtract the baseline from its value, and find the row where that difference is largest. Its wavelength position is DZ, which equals 6016 angstrom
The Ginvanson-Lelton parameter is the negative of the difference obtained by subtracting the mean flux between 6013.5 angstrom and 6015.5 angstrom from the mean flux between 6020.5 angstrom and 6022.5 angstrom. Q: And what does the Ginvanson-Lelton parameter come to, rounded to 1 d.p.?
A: 1.1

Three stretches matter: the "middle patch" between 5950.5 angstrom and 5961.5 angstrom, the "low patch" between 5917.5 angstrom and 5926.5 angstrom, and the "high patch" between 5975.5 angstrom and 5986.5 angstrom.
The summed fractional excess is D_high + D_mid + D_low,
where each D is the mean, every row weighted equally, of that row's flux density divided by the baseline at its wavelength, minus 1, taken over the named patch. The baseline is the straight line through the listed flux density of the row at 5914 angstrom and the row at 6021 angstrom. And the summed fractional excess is 0.21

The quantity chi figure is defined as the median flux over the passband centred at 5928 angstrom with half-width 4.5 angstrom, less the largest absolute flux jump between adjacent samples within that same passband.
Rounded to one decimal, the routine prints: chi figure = 12.3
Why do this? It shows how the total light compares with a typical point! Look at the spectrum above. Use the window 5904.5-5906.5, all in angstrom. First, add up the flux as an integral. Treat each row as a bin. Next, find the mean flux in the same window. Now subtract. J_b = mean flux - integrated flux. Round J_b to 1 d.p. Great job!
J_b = -14.6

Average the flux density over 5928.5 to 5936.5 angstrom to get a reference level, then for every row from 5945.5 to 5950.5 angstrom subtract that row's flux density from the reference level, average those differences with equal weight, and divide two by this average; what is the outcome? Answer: -1.09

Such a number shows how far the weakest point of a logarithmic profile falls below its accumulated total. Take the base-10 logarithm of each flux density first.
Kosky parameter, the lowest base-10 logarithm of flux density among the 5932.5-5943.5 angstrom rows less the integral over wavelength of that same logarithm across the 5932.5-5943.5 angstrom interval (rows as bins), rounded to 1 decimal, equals -11.1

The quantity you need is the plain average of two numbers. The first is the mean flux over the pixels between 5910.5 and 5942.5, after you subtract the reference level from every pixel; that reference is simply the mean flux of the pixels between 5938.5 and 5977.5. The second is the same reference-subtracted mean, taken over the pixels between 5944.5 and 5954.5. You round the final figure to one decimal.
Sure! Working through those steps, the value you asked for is -0.2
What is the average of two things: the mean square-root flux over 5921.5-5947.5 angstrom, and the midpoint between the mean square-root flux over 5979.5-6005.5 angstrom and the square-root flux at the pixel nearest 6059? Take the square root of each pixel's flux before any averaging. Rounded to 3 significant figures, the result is 3.67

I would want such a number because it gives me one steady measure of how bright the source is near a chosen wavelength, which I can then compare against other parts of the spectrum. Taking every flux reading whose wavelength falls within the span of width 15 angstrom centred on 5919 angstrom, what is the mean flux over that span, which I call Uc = 13.7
